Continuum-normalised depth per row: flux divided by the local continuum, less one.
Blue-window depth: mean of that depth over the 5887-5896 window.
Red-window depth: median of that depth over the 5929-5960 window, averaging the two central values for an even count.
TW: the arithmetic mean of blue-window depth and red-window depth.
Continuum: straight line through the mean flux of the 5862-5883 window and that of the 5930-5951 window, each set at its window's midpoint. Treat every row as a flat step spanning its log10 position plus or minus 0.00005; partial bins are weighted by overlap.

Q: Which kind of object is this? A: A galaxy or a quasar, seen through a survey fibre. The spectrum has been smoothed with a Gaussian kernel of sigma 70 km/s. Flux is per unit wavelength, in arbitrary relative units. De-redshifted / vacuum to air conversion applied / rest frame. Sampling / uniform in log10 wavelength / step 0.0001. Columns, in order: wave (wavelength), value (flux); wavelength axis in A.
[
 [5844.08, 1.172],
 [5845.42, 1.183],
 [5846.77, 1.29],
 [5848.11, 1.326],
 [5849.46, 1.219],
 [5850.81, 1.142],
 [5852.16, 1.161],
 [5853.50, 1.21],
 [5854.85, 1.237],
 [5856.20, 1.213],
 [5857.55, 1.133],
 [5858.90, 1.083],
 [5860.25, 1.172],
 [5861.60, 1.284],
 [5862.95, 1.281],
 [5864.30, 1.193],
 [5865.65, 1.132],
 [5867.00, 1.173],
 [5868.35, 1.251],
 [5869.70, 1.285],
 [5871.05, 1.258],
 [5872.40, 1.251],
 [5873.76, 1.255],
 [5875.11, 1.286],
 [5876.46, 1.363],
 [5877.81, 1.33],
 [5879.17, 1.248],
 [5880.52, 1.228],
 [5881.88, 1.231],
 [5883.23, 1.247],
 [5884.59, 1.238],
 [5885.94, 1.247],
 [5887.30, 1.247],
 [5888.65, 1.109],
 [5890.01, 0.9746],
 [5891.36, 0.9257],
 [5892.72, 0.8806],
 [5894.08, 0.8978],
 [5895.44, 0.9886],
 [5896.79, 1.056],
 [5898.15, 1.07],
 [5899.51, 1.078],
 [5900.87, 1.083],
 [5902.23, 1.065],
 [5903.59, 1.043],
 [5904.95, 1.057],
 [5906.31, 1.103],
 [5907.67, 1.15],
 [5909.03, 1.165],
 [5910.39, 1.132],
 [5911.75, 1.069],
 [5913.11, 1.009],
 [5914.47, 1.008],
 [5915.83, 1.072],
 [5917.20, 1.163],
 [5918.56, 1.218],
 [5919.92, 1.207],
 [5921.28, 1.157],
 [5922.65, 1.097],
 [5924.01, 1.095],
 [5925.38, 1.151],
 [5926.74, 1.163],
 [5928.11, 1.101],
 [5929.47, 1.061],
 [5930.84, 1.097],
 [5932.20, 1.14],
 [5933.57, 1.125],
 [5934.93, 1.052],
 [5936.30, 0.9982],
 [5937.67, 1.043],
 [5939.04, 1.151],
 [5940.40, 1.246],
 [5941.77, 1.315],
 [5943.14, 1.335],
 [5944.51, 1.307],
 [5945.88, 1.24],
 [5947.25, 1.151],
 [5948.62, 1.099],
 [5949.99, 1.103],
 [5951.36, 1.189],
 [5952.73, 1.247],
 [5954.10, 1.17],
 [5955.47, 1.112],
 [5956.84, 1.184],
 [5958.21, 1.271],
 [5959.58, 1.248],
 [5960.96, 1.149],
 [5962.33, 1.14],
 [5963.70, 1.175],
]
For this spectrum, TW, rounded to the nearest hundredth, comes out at -0.09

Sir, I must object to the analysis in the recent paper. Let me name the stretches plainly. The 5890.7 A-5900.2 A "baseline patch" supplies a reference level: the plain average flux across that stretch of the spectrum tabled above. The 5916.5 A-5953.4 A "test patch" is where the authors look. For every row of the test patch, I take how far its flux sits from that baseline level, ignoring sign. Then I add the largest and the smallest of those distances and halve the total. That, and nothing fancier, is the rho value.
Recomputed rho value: 0.18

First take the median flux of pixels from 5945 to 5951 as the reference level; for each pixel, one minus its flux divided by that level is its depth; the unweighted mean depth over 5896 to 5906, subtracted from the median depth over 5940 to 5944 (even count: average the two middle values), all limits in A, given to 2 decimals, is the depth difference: -0.22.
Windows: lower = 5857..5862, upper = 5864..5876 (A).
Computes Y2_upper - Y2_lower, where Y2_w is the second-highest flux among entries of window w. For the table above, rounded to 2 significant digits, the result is 0.11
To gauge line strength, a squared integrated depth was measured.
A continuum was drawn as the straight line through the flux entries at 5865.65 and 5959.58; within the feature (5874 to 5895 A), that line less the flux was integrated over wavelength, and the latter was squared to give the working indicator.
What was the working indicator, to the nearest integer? 0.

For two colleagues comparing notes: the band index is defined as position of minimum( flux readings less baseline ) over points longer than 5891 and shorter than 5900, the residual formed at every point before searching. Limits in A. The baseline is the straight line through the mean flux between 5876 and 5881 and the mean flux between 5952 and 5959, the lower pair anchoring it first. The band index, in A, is 5892.72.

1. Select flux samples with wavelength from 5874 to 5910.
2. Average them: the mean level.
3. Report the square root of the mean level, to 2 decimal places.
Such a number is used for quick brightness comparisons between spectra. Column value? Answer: 1.06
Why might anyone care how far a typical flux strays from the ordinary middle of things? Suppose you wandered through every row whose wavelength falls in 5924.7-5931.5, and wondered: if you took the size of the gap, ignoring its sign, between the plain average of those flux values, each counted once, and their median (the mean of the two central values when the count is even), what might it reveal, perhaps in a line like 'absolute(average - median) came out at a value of 0.014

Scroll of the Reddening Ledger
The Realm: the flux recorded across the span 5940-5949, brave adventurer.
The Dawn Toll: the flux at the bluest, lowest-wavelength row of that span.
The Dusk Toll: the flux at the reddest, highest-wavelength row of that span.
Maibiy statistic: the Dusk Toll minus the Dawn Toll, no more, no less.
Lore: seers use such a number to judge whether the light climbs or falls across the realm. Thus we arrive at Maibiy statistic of -0.15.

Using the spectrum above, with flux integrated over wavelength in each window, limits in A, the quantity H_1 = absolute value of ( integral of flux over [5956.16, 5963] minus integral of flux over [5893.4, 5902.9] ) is 1.6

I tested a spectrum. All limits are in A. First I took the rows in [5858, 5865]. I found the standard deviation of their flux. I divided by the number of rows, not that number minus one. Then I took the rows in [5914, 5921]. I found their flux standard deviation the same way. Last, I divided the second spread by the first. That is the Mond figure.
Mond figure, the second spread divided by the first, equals 1.08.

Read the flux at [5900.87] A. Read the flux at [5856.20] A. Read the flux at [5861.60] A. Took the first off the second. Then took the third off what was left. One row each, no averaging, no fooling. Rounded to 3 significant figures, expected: -1.15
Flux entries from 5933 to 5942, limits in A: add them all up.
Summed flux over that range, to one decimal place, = 7.9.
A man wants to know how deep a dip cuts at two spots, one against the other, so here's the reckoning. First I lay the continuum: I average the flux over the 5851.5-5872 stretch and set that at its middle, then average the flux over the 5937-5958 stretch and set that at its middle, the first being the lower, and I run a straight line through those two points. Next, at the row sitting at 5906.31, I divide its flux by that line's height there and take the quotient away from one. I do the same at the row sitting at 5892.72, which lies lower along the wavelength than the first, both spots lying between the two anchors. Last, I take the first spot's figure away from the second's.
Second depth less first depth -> 0.19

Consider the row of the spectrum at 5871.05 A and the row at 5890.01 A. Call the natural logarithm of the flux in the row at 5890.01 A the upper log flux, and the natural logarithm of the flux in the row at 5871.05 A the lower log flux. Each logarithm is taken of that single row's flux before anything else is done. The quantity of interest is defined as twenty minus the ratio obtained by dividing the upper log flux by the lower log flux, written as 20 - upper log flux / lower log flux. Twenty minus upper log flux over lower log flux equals 20.1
